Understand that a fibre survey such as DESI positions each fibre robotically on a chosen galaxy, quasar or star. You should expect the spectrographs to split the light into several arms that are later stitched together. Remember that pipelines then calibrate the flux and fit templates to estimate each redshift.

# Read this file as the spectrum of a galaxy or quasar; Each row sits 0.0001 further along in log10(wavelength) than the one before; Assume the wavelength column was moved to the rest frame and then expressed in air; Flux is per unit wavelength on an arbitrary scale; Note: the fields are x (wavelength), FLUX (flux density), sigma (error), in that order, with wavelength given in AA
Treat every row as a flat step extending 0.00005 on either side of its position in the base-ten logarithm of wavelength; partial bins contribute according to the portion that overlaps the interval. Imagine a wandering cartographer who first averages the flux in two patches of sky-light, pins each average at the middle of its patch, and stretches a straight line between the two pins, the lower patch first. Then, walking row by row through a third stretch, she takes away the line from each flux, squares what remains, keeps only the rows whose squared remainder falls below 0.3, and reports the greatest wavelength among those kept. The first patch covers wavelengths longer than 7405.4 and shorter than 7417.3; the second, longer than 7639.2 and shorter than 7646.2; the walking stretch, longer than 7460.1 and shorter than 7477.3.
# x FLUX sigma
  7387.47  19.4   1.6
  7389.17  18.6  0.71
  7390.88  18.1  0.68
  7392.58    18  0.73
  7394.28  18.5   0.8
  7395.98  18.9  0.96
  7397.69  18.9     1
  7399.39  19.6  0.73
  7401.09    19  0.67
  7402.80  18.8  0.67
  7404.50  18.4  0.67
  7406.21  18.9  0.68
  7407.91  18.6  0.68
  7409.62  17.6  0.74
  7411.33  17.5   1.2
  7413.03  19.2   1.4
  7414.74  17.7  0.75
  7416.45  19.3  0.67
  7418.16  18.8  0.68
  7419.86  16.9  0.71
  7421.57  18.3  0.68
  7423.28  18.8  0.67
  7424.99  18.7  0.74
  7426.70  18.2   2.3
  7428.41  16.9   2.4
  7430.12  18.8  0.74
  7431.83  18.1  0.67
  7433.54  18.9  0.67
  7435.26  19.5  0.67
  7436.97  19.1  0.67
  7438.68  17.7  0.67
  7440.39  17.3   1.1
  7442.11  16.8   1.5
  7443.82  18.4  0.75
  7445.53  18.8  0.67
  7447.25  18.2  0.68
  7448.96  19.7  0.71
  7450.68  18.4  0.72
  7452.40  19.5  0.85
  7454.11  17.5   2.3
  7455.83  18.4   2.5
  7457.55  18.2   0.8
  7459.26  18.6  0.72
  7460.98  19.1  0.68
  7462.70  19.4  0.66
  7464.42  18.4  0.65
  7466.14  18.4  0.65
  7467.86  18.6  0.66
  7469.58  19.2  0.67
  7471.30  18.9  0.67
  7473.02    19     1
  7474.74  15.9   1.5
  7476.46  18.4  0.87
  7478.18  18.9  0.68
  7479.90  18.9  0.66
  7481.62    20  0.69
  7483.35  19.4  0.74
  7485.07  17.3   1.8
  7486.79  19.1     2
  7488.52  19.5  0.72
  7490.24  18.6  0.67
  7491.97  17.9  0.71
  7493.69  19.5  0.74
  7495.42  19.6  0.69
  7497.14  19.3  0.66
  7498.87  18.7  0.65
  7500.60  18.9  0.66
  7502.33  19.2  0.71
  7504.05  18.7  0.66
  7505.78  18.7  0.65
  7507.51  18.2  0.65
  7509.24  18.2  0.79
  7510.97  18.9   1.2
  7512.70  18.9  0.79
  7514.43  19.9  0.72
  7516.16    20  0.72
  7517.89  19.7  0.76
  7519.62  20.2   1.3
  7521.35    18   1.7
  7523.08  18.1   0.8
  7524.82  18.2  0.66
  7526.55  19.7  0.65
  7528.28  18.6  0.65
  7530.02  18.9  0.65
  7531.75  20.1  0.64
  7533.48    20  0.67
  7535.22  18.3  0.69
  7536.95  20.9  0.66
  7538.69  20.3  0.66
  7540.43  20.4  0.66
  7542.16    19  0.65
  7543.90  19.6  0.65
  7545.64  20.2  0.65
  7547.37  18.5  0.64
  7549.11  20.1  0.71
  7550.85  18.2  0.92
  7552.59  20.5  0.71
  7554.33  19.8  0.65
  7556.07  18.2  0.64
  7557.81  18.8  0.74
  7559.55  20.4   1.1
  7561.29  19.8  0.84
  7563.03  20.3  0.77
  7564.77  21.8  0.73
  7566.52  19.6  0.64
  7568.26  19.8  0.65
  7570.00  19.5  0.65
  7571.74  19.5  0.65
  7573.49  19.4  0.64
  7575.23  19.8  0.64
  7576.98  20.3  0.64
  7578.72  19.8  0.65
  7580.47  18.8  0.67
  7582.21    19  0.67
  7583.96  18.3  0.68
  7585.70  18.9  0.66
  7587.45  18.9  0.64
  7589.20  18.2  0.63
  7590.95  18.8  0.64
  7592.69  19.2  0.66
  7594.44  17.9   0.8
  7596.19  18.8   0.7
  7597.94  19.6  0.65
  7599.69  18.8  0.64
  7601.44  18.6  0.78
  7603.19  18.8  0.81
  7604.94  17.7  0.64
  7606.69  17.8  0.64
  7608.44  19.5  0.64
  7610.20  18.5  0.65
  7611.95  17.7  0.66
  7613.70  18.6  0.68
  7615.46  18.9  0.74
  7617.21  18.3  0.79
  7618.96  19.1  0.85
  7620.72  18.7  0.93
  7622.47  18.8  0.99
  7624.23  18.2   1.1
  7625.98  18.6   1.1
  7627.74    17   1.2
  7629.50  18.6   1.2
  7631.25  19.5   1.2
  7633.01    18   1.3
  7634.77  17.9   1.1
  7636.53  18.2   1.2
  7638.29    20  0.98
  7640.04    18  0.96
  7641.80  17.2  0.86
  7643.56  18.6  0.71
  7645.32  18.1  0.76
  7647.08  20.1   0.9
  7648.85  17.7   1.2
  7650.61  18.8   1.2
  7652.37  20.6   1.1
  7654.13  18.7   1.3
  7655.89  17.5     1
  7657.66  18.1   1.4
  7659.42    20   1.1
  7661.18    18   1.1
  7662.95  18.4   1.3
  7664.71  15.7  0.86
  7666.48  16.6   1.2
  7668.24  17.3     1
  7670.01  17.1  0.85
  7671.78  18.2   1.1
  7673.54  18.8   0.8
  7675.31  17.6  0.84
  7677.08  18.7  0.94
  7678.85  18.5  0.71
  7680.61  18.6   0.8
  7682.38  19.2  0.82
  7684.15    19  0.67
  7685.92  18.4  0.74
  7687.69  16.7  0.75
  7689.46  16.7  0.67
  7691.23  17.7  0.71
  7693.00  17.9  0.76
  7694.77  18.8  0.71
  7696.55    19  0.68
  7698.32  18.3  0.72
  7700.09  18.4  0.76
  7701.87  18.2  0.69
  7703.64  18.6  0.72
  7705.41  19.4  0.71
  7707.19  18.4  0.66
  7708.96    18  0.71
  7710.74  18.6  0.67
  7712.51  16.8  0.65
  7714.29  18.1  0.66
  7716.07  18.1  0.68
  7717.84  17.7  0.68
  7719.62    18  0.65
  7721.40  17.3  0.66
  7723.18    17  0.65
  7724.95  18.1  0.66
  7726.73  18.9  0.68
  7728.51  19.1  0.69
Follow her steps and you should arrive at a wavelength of 7476.46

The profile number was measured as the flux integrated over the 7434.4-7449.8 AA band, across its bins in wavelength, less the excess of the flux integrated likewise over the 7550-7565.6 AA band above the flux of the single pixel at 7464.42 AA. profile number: -7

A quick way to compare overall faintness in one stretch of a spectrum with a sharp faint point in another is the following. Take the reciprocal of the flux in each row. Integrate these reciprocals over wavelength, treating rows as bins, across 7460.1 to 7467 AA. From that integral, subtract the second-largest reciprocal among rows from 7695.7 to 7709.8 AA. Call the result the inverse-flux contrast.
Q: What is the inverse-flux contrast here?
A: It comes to 0.31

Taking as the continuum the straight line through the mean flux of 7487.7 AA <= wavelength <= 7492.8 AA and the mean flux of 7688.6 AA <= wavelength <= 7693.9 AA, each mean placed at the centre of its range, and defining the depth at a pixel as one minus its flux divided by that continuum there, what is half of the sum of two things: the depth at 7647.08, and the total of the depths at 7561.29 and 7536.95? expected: -0.179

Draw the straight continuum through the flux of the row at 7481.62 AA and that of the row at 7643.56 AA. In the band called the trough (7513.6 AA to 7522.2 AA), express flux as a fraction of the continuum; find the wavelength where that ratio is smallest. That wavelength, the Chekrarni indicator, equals 7521.35 AA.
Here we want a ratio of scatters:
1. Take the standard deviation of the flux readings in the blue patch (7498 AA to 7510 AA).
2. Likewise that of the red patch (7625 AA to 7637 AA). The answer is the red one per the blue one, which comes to 2.1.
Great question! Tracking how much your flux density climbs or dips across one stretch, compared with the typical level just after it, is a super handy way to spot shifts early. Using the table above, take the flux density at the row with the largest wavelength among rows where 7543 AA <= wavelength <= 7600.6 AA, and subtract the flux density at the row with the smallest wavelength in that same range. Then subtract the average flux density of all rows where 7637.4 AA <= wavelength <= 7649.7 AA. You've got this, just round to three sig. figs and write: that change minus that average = -19.3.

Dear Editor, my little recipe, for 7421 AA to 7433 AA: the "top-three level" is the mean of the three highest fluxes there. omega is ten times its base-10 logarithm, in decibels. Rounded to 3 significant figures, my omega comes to 12.7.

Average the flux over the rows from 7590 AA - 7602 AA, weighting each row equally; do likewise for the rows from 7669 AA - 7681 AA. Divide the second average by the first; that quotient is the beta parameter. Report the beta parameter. 0.97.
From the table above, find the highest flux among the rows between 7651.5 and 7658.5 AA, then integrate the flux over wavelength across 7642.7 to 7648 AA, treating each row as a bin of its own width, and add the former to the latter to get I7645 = 121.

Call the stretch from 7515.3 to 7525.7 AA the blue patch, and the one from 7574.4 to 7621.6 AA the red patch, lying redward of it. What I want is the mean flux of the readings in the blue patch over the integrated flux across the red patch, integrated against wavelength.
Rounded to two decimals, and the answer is 0.02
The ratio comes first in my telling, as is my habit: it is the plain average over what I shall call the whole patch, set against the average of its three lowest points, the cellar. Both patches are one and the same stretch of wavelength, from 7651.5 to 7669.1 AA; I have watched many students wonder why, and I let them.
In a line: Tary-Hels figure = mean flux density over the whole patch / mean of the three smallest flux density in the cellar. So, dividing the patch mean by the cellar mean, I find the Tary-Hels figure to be 1.09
